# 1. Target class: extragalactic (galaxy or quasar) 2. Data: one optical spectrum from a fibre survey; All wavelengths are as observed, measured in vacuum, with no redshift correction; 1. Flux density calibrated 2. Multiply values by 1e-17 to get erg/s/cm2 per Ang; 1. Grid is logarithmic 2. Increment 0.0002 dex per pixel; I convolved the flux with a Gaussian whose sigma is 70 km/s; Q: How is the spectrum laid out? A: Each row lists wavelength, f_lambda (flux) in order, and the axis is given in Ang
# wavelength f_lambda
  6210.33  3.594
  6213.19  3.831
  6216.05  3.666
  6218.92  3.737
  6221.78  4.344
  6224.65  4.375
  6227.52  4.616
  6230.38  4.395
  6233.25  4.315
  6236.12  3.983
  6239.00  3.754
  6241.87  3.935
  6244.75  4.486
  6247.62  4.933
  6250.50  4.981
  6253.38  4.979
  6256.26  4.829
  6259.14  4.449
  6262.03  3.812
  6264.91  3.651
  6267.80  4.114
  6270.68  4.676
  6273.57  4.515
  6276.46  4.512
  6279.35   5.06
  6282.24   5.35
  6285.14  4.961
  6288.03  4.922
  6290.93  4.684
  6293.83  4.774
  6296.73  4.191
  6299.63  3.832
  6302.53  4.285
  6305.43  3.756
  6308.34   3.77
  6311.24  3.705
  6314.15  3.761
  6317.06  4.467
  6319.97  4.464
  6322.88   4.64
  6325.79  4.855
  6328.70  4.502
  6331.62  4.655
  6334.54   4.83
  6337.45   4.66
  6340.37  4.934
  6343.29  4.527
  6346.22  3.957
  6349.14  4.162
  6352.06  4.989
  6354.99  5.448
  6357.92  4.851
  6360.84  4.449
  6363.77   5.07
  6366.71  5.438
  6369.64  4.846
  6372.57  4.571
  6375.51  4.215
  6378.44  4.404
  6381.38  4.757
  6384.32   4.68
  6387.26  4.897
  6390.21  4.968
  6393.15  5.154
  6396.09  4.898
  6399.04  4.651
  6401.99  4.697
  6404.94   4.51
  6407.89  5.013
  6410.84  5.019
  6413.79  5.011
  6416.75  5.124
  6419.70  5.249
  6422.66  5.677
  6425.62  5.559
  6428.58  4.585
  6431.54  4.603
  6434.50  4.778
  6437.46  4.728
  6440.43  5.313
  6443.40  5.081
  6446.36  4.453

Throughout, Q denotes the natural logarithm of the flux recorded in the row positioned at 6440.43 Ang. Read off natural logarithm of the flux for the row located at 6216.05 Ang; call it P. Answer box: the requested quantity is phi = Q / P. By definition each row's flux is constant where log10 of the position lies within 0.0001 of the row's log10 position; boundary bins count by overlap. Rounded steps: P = 1.30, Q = 1.67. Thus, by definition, 1.29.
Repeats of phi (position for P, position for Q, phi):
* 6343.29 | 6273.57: 1.00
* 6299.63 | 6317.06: 1.11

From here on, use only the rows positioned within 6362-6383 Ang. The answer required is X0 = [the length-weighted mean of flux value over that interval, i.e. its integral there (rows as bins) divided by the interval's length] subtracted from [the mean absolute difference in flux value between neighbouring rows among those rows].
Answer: -4.4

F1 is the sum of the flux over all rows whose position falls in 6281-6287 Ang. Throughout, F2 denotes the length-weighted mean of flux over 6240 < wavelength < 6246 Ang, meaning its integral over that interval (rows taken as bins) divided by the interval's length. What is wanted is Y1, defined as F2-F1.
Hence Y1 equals -6.1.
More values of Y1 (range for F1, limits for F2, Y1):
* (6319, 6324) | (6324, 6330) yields -4.4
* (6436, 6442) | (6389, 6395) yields -5.0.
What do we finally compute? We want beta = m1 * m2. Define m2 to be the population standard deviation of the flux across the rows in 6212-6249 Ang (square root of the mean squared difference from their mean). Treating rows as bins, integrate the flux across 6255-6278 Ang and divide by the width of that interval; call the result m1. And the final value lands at 1.6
